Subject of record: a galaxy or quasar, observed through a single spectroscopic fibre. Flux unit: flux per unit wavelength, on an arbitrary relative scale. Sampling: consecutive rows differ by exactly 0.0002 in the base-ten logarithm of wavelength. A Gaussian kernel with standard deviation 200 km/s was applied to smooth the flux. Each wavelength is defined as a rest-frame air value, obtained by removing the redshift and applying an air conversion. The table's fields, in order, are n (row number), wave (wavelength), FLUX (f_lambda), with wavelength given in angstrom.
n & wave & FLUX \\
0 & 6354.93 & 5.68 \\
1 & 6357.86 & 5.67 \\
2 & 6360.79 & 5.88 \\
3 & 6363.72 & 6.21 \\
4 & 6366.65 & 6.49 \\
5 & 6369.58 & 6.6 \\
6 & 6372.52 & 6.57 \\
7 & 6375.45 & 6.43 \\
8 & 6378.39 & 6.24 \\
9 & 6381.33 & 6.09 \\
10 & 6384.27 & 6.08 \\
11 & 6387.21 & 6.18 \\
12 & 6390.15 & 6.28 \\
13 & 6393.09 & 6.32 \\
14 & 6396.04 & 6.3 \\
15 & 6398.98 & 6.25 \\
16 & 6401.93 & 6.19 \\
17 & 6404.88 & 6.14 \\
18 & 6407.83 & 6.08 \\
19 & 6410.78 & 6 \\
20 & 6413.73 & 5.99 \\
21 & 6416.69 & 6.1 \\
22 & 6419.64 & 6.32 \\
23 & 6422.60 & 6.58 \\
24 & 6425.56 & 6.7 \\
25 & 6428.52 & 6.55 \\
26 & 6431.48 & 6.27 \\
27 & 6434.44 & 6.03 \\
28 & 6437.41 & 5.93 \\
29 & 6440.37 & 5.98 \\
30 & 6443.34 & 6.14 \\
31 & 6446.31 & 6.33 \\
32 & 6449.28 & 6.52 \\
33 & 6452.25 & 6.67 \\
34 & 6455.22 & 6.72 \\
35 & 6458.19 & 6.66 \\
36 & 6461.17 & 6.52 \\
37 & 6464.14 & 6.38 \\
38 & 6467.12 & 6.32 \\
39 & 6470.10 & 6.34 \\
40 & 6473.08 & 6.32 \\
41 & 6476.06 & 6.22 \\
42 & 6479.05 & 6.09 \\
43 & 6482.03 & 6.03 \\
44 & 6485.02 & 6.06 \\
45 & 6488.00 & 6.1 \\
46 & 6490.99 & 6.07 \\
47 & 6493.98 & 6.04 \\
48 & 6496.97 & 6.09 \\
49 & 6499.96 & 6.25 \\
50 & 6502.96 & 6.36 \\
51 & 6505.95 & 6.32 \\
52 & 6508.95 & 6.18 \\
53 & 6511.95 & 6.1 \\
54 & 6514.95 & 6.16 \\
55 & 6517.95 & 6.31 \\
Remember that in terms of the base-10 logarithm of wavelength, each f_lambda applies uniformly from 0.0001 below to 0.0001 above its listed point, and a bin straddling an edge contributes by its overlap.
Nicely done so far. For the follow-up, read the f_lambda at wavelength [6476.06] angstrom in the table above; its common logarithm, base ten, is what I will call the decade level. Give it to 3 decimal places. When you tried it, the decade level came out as 0.794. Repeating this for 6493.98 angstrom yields 0.781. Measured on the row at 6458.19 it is 0.823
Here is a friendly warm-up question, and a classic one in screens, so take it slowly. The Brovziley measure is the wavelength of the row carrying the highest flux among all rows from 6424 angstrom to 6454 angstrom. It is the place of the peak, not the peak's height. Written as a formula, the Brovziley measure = 6425.56 angstrom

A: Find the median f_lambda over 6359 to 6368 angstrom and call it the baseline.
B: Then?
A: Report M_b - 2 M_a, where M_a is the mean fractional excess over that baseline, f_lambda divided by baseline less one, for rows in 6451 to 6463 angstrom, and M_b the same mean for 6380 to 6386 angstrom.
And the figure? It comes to -0.16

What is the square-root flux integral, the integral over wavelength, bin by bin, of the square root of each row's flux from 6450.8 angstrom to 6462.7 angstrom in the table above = 30.7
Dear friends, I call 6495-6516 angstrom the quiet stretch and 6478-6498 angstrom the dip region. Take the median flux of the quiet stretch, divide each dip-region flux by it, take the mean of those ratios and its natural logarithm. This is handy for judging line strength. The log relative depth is -0.018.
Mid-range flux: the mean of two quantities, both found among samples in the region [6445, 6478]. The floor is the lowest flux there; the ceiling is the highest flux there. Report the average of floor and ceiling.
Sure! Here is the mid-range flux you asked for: 6.47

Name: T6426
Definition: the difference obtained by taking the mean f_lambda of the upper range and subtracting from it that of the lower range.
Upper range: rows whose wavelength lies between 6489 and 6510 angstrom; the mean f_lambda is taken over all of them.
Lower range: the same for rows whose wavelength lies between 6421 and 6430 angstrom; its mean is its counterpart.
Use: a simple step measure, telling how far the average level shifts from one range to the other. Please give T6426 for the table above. -0.4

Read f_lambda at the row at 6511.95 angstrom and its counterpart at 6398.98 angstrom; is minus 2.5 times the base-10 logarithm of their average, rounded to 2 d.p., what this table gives -1.98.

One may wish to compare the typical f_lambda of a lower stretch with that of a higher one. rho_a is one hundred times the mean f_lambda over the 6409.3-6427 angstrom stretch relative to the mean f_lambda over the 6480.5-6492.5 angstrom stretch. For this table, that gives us 104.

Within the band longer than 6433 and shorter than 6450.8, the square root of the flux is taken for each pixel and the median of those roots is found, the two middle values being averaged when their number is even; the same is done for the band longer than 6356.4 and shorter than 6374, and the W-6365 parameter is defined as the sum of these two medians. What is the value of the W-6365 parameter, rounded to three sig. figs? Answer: 4.99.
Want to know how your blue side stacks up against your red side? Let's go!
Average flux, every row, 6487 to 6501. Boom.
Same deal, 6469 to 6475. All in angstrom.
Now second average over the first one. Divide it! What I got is 1.04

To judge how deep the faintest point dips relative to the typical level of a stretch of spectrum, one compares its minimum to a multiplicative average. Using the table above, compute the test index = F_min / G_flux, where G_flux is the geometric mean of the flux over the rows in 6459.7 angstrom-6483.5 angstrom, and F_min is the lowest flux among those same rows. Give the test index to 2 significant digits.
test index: 0.96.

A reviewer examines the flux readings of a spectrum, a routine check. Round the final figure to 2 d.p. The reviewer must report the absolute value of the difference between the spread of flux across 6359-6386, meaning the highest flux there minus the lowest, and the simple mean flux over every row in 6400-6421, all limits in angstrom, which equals 5.40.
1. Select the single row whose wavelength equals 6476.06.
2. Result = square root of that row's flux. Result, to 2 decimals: 2.49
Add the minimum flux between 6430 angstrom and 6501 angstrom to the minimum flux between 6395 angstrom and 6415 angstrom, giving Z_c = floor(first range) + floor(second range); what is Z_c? 11.9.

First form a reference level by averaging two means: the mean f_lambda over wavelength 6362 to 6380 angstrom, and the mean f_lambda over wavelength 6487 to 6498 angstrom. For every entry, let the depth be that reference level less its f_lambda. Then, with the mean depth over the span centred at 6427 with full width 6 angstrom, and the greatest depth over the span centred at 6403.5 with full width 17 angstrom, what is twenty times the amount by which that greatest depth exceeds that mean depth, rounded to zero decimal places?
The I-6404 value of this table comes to 12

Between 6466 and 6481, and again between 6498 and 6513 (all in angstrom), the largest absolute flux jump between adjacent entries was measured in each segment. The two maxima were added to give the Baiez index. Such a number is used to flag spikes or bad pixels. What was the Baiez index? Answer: 0.27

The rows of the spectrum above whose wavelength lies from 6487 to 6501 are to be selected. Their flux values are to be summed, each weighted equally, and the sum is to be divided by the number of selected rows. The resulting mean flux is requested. 6.11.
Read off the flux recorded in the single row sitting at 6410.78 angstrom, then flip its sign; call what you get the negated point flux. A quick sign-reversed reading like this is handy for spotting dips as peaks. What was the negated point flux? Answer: -6.00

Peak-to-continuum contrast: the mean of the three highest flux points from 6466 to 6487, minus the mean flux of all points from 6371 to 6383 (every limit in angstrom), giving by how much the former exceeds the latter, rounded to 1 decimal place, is 0.0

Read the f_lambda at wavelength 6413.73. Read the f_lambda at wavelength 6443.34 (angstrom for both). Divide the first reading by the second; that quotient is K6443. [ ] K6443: 0.98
